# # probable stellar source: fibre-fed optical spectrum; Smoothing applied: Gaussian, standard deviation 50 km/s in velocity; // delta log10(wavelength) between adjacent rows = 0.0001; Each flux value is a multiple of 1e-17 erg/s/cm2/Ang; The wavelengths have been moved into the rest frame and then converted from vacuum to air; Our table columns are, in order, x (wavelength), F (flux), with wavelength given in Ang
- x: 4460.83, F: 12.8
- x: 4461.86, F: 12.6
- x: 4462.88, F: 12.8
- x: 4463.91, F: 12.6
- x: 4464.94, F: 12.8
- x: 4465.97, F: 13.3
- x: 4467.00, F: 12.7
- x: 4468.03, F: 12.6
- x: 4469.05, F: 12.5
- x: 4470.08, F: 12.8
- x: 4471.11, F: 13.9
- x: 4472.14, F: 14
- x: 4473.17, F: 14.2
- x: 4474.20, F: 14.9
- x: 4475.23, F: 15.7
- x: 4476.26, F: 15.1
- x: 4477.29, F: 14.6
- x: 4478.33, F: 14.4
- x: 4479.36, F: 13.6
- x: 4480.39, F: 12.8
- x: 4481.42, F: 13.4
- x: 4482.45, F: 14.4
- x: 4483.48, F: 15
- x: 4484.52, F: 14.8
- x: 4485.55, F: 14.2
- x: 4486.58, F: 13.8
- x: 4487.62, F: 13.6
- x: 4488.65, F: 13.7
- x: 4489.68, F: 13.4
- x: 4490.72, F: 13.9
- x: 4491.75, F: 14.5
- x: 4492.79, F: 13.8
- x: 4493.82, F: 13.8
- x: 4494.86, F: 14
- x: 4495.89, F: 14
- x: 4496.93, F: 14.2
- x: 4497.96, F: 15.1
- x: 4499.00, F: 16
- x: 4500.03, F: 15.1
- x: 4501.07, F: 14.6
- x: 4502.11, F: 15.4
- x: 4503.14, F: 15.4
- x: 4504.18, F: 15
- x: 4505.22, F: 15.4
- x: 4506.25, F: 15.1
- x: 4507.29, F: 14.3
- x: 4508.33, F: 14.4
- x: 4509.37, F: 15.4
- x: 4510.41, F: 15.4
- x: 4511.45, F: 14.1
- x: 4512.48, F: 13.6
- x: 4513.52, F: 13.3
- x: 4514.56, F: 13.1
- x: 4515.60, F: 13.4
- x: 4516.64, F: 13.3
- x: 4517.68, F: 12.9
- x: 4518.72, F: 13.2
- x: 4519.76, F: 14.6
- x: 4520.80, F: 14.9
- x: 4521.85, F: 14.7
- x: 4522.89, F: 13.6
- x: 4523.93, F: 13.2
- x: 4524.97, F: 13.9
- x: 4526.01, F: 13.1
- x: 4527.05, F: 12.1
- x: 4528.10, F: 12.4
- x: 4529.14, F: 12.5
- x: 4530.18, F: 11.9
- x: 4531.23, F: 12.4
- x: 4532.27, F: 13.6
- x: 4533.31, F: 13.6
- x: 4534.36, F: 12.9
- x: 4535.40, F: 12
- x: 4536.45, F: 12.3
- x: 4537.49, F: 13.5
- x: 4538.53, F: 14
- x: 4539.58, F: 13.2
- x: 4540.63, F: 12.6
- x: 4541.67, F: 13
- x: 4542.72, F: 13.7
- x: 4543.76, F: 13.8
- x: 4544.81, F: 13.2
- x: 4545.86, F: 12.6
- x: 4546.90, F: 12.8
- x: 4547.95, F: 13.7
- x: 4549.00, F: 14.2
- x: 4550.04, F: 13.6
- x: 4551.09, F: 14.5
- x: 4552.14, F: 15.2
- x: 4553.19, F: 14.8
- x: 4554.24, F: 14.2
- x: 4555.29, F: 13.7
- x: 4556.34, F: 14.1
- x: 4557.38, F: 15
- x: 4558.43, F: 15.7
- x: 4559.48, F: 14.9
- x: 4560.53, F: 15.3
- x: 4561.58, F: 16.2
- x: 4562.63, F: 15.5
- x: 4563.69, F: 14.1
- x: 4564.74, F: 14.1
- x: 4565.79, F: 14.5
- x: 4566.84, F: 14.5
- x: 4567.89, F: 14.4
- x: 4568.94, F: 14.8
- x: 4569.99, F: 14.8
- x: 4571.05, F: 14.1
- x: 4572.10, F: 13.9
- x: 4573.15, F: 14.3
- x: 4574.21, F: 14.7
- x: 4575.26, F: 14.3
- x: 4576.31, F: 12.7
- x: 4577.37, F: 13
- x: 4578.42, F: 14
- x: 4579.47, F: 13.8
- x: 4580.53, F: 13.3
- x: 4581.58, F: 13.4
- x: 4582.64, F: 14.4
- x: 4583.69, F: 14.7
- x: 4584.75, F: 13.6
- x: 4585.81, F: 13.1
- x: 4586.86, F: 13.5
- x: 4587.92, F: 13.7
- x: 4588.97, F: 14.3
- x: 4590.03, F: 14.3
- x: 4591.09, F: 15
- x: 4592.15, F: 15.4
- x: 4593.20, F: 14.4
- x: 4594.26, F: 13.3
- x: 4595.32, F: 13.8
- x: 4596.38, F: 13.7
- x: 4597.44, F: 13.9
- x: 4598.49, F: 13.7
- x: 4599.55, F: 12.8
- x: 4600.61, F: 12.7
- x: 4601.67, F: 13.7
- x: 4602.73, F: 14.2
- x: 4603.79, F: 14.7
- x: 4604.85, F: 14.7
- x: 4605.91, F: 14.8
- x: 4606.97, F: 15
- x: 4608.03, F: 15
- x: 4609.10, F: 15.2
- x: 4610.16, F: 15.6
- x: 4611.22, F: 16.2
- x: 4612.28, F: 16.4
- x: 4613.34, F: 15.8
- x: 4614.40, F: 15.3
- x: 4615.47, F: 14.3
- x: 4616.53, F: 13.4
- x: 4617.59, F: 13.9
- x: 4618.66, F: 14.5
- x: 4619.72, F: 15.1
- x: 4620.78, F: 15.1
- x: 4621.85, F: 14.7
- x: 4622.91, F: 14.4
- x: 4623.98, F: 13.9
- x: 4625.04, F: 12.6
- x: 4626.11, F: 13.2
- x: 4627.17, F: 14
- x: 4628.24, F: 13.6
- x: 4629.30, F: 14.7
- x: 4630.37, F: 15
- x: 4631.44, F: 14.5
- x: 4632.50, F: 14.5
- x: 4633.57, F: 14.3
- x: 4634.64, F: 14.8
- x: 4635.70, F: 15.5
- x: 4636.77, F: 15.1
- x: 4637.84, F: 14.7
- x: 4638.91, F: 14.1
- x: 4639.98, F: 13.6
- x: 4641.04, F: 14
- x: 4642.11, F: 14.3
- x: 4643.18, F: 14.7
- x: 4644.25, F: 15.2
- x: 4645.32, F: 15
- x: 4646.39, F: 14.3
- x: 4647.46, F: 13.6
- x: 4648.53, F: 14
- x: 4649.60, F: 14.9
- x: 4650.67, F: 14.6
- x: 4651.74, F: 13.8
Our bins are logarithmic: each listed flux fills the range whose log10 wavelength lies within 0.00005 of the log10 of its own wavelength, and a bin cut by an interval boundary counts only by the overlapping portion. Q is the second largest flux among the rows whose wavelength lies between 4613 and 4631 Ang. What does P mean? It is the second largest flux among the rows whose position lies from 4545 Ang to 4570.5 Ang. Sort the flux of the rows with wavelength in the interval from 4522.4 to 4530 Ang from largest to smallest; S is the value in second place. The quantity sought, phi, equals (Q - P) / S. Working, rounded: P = 15.7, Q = 15.3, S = 13.6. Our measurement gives -0.029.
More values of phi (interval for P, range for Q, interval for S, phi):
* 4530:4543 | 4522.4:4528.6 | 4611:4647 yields -0.006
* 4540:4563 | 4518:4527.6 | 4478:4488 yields -0.068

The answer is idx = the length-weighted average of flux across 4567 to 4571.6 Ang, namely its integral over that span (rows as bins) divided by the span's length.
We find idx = 14.5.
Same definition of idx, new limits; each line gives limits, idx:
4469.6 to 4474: 13.8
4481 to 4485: 14.4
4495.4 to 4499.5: 14.8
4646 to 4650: 14.2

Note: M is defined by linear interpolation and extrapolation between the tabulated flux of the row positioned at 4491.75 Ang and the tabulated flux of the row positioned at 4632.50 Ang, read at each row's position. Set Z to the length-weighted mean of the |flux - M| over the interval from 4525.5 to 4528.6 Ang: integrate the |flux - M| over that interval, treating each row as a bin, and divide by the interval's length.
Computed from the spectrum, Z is 2.0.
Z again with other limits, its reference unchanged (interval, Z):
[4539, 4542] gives 1.6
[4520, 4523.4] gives 0.5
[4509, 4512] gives 0.7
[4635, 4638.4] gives 0.6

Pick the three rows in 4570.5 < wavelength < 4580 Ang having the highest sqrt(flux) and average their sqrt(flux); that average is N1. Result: 3.80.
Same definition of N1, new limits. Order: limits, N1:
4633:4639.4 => 3.89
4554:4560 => 3.90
